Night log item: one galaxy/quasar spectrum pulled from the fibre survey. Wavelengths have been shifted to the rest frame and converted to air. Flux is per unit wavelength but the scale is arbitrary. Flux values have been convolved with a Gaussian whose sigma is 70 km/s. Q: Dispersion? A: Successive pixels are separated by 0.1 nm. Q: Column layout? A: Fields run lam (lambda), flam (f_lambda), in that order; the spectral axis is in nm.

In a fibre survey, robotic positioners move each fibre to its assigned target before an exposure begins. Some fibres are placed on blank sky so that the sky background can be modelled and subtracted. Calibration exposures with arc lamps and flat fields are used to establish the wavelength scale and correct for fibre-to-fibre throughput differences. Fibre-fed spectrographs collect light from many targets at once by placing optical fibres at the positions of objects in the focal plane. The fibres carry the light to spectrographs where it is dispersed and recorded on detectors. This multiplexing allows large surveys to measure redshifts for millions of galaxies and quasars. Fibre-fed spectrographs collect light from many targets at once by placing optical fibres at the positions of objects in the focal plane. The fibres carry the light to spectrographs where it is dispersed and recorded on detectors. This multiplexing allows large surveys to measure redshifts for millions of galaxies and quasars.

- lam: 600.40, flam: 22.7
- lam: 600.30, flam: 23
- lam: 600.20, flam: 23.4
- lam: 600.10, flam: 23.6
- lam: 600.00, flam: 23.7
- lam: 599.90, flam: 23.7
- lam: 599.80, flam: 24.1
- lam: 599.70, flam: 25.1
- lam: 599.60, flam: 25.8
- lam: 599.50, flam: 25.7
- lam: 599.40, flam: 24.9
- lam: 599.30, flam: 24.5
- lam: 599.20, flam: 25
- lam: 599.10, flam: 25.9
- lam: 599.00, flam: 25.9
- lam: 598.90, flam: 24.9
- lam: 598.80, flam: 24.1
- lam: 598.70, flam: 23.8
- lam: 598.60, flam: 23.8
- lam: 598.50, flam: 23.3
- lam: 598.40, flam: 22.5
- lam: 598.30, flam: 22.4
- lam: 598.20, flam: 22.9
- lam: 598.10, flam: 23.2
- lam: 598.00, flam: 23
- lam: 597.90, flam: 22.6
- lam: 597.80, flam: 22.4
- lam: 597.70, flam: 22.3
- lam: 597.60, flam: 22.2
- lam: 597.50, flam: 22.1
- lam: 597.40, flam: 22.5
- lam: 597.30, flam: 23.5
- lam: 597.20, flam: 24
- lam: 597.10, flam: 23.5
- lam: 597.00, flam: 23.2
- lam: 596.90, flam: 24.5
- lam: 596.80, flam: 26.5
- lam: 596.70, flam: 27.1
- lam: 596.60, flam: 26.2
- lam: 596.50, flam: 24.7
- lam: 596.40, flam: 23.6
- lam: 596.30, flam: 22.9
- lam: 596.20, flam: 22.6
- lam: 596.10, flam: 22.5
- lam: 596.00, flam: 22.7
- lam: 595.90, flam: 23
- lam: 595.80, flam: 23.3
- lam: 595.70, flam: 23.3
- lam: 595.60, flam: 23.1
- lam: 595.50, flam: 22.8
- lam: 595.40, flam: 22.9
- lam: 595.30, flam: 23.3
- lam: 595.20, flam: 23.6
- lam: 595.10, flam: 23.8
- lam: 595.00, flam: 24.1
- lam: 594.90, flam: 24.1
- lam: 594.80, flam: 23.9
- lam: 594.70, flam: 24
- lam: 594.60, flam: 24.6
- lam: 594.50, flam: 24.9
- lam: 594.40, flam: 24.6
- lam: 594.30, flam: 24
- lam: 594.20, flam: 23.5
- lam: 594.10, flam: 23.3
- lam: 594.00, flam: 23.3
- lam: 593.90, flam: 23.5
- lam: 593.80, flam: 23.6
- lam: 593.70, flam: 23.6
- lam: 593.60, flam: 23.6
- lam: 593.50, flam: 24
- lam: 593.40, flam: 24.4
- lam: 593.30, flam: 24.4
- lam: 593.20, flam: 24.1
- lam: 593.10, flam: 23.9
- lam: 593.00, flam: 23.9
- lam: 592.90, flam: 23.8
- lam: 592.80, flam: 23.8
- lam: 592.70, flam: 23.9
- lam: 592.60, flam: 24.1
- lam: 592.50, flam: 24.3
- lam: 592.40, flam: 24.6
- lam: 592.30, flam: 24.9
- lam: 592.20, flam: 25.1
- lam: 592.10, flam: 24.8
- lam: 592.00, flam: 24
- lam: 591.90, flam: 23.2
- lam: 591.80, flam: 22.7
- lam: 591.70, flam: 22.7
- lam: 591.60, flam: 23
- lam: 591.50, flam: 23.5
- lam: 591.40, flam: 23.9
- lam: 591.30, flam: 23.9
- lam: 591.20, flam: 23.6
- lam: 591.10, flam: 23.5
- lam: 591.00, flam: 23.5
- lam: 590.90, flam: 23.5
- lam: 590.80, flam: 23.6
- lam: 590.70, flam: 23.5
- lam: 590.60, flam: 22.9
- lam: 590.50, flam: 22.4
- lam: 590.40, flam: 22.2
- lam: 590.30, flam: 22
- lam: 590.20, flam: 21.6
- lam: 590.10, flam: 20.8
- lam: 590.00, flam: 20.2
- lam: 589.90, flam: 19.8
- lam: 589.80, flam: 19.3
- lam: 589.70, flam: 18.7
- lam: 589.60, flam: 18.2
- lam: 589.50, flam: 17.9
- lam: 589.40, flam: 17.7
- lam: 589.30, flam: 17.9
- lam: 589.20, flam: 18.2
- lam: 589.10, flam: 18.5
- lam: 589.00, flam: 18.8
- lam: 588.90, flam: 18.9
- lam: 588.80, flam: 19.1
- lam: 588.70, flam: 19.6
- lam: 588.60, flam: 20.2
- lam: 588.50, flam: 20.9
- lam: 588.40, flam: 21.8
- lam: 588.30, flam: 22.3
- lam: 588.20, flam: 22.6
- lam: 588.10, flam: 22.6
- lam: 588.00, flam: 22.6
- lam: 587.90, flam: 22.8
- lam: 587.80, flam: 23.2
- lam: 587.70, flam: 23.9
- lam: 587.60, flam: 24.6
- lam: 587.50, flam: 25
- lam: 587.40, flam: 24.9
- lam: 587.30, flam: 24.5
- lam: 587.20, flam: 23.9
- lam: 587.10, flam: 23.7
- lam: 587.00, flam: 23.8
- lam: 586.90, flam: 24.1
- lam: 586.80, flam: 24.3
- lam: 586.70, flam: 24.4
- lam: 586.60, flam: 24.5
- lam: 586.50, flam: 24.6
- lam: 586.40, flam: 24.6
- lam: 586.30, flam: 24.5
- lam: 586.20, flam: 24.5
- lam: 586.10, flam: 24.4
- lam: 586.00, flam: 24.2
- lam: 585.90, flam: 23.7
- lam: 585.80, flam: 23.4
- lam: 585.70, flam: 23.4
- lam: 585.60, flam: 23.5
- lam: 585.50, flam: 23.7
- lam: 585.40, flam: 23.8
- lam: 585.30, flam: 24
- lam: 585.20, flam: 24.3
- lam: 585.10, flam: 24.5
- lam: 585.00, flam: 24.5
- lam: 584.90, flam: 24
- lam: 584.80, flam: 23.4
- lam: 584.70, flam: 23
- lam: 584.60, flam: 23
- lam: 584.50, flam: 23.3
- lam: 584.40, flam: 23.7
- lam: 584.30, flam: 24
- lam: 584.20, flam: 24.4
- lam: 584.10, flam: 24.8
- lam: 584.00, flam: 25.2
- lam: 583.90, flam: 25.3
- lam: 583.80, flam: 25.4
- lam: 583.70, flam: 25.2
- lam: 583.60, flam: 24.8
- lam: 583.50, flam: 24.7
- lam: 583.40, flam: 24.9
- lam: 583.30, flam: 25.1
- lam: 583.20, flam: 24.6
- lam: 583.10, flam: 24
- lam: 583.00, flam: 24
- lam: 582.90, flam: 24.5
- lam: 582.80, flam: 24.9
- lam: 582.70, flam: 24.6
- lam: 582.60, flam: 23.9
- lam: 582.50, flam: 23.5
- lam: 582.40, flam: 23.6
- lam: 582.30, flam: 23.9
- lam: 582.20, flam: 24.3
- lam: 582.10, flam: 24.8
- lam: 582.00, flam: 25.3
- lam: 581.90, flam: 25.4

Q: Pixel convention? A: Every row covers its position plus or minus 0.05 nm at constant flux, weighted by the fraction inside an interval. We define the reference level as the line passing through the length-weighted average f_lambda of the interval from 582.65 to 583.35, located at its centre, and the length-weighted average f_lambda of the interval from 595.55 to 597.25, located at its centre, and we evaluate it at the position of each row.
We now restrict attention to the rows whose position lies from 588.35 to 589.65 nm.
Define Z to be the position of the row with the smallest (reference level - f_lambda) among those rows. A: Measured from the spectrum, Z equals 588.40 nm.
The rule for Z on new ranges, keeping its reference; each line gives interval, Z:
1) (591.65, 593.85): 592.20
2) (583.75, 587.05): 583.80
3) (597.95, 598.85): 598.80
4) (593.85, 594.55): 594.50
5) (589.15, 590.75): 590.70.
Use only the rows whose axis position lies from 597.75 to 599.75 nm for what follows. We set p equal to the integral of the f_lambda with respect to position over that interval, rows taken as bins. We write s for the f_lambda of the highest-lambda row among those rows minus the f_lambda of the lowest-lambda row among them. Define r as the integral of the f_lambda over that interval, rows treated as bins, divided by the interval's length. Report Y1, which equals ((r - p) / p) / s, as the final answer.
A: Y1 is -0.2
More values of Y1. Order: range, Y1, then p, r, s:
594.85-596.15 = 0.1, 30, 23.3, -1.6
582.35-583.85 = -0.2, 37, 24.5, 1.8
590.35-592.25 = -0.2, 45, 23.4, 2.9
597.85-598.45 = -6.7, 14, 22.8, -0.1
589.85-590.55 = 0.2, 15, 21.3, 2.6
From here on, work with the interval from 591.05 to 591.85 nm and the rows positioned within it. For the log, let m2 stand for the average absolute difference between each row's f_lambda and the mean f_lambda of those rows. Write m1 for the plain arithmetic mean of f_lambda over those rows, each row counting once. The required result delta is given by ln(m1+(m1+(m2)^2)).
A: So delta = 3.85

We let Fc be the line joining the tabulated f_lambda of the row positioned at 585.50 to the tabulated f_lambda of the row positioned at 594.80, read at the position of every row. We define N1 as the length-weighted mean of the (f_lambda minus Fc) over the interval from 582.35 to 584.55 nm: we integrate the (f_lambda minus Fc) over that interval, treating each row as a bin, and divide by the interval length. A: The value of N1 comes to 0.8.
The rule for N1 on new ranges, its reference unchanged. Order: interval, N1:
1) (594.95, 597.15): -0.1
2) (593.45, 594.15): -0.3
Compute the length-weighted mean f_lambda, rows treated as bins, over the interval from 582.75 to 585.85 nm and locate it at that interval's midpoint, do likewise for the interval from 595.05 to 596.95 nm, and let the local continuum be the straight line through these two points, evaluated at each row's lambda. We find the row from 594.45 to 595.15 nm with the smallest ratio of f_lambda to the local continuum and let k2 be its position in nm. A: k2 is 595.10 nm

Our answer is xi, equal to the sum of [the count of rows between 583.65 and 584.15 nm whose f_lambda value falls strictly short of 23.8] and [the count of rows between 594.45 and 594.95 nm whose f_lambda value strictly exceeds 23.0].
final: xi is 5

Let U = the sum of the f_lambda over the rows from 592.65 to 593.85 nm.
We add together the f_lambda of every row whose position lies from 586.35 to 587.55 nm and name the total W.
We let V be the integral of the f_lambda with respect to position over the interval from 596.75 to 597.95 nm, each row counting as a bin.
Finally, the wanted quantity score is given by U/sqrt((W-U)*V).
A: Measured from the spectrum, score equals 24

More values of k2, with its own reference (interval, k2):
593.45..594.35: 594.00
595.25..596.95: 596.10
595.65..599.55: 597.50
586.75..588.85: 588.80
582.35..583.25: 582.50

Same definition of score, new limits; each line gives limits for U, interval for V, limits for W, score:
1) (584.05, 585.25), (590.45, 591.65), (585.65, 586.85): 29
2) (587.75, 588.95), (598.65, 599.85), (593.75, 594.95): 8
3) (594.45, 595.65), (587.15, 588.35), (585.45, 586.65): 27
